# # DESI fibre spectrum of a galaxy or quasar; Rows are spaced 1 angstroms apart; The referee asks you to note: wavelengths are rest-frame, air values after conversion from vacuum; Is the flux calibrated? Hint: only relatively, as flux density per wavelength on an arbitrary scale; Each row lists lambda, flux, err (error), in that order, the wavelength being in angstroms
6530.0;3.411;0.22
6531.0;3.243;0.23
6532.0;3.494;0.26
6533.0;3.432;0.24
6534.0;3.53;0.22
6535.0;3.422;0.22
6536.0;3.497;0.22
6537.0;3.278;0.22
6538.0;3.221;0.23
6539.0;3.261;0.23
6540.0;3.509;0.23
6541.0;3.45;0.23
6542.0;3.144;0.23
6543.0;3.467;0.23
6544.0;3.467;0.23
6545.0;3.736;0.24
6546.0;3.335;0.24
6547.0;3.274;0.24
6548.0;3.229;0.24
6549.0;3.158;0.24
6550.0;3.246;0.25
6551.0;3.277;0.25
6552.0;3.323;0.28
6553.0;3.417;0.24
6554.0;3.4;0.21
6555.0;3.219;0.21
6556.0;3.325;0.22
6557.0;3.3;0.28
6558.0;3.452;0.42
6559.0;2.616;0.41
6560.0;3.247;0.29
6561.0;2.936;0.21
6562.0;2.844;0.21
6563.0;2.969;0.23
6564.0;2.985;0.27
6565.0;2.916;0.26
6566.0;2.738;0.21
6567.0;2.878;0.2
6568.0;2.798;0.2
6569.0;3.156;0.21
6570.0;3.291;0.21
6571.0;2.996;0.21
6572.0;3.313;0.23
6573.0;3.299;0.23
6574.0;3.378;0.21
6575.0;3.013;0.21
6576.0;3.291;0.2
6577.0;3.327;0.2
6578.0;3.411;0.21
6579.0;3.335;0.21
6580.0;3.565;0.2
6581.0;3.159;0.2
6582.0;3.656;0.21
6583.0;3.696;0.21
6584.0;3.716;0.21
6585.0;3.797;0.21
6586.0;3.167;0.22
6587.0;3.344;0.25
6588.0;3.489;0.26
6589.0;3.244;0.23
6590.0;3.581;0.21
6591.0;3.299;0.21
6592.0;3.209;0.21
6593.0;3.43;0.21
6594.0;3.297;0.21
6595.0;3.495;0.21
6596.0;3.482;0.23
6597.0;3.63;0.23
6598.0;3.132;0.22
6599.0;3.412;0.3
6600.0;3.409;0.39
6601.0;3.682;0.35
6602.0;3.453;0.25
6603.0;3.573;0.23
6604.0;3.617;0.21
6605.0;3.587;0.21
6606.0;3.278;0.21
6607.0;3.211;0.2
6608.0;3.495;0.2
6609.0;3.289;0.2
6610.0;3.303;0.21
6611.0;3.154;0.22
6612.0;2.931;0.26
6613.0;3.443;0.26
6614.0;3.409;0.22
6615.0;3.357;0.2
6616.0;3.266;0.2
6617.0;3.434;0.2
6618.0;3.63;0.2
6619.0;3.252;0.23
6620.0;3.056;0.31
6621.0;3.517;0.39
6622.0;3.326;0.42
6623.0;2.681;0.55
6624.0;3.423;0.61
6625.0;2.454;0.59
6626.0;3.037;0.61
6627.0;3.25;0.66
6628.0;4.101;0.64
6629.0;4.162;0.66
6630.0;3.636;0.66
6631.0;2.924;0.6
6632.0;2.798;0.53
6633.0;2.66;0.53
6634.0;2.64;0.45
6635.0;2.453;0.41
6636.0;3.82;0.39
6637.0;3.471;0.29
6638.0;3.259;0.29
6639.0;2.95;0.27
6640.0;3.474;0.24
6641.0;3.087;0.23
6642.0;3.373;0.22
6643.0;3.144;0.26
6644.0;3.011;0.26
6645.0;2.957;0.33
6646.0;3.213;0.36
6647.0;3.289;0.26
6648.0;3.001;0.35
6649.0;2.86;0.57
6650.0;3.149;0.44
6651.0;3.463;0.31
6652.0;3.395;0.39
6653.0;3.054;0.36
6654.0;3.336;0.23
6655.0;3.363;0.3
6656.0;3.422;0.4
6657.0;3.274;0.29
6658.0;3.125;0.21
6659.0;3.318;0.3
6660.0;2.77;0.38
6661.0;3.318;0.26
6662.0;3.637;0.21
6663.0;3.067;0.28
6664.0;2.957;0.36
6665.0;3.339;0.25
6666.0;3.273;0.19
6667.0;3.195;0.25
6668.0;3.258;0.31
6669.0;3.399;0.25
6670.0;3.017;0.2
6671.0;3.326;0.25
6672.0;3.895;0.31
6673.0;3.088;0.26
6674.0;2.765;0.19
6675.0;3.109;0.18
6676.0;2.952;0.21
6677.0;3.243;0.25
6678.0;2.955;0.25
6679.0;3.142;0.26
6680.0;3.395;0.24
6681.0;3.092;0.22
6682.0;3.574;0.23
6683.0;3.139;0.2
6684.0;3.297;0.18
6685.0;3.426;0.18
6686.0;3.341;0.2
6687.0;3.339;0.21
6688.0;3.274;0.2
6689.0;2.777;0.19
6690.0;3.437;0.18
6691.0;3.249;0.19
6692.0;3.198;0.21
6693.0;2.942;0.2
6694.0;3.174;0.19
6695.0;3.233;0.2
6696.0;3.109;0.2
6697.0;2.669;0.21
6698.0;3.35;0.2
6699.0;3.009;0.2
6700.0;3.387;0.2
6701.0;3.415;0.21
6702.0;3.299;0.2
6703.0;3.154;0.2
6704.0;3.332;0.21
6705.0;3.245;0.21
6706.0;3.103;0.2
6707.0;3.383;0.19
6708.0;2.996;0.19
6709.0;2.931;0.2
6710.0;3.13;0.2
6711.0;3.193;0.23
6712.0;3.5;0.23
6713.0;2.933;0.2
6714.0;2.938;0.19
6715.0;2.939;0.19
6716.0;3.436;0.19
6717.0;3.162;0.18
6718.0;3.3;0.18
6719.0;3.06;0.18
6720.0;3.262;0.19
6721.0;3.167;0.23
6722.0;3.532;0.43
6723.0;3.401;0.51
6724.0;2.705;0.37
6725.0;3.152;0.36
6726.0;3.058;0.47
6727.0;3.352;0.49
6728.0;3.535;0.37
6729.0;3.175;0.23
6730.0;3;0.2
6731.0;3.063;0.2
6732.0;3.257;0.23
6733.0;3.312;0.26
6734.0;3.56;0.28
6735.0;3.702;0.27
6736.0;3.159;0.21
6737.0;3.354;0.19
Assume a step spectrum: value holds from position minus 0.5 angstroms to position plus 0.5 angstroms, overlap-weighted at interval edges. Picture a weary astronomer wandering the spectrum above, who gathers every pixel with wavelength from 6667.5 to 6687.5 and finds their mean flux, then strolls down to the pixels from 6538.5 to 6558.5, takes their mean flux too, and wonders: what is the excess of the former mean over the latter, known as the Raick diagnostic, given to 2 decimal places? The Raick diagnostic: -0.11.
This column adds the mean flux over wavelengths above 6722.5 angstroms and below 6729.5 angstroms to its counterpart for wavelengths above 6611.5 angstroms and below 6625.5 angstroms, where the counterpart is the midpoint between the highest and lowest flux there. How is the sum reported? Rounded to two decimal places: 6.24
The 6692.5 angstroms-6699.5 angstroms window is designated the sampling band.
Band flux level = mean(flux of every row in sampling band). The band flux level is 3.07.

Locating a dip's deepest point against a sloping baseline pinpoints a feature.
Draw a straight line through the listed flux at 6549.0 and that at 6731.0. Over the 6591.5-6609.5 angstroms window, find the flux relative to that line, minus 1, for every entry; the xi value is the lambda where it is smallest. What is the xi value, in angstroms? 6598.0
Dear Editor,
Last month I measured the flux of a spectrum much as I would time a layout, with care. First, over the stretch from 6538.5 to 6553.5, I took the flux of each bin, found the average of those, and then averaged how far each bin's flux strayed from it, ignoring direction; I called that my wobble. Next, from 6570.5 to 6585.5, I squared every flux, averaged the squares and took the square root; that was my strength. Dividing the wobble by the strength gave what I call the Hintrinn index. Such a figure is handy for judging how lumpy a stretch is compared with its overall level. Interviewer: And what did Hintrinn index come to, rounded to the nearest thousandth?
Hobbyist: 0.036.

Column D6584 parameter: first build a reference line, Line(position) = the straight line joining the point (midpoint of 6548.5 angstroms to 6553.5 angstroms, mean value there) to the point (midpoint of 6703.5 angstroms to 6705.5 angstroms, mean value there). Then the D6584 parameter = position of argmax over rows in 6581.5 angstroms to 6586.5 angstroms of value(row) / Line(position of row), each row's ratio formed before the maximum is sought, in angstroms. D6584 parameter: 6585.0 angstroms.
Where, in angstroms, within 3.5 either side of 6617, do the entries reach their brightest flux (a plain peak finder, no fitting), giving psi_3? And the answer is 6618.0 angstroms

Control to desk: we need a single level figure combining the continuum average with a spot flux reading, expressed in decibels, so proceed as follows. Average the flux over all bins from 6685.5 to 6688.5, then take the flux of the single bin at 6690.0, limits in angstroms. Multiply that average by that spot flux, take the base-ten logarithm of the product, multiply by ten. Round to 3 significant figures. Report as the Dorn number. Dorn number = 10.6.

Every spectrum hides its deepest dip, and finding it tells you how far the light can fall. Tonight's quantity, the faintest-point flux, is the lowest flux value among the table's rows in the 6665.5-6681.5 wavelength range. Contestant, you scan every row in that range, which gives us 2.765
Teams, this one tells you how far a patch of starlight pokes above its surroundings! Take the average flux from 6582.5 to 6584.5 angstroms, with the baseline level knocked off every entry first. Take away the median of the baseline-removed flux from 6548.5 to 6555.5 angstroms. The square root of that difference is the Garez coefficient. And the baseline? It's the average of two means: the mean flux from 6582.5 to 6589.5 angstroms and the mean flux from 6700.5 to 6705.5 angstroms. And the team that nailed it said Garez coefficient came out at 0.65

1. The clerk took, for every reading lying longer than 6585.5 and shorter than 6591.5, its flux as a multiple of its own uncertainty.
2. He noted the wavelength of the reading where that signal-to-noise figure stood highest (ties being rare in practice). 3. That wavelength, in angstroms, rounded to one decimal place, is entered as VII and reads 6590.0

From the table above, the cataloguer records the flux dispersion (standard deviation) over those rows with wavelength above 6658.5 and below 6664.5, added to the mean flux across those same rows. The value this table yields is 3.5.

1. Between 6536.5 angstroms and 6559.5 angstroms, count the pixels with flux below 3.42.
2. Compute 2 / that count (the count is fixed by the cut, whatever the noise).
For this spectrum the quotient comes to 0.12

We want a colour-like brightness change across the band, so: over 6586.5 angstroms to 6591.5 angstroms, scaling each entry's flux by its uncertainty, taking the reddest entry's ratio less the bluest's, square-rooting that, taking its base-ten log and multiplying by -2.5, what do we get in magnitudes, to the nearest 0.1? -0.5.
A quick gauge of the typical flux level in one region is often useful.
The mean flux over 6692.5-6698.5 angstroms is 3.08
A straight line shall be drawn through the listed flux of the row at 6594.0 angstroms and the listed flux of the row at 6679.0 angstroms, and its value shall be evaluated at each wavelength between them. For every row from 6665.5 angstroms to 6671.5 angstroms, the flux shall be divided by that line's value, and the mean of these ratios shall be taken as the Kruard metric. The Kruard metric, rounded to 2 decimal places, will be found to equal 1.03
